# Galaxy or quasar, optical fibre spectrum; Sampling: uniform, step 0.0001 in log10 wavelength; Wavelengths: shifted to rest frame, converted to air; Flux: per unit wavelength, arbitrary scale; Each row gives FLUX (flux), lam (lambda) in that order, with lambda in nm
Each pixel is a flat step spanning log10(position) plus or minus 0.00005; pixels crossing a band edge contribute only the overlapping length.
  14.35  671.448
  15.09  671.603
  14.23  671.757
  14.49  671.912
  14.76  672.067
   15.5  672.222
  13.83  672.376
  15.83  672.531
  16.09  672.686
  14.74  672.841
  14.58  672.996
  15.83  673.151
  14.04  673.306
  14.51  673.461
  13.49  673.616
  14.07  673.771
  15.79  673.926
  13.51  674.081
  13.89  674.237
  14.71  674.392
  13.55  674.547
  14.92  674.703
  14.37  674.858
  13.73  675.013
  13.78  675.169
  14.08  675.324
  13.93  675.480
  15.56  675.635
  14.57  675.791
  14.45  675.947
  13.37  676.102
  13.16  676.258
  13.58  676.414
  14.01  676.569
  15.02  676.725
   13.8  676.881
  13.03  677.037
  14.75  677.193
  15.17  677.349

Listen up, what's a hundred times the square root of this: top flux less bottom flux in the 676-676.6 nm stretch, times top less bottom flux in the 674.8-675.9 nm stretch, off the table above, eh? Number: 125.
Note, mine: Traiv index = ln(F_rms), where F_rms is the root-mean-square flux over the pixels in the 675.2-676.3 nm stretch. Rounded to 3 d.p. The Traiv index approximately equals 2.652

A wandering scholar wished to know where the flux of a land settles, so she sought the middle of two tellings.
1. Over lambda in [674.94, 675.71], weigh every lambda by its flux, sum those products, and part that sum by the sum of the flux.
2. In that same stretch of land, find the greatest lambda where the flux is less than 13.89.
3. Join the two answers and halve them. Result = 675.25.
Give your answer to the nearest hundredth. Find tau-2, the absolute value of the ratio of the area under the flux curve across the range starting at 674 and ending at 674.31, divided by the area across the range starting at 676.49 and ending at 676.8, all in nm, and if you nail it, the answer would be 0.94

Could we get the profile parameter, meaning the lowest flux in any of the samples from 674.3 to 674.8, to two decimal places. 13.55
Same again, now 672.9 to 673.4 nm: 14.04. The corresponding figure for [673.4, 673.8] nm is 13.49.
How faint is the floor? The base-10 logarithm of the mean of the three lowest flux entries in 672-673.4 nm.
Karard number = 1.151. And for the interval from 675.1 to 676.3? 1.128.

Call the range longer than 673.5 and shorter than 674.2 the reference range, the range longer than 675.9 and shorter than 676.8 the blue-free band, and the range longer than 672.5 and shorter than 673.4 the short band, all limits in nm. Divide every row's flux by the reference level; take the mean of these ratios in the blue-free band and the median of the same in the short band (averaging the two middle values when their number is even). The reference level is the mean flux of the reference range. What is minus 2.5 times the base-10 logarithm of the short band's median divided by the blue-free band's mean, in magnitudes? -0.10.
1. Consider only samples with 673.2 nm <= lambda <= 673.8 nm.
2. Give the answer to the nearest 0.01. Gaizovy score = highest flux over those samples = 14.51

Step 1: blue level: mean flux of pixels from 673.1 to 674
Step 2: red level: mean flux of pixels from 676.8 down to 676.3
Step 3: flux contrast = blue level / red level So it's 1.03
